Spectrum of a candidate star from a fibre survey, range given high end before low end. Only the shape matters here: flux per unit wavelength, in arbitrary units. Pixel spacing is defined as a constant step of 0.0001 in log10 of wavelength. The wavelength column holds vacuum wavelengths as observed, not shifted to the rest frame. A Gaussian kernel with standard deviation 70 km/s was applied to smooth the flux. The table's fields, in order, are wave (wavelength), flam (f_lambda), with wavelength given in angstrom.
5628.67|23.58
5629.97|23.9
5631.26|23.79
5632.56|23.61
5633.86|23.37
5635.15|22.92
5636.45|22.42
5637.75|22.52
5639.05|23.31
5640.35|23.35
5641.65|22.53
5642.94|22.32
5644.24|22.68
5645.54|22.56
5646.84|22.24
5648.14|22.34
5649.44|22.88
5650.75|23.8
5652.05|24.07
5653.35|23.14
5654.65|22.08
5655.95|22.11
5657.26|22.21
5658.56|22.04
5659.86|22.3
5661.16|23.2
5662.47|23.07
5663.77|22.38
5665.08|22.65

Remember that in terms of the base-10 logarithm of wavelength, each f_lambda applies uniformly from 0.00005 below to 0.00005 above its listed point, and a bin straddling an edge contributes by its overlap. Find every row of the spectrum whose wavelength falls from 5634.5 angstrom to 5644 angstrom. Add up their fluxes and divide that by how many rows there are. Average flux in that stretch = 22.8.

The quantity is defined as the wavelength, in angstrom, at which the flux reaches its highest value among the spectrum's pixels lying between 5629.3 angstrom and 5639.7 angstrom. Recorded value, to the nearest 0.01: 5629.97 angstrom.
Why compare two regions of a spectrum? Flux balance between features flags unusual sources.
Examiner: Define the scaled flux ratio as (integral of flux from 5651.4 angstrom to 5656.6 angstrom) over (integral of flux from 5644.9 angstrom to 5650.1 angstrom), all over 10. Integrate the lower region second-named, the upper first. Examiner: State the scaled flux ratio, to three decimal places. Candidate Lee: 0.102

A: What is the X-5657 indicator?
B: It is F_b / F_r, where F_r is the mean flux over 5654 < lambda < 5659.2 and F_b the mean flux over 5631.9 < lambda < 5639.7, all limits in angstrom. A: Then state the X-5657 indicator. 1.041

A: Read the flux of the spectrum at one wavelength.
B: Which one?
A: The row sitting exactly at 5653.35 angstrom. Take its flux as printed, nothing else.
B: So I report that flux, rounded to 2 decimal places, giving 23.14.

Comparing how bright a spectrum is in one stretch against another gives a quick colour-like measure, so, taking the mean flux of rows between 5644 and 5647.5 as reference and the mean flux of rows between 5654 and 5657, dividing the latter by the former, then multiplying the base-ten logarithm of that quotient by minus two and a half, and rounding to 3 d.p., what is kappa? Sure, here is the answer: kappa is 0.019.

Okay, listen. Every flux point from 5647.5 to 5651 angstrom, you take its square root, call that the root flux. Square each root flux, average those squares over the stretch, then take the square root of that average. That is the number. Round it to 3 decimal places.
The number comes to 4.797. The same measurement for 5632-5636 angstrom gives 4.827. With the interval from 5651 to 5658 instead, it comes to 4.767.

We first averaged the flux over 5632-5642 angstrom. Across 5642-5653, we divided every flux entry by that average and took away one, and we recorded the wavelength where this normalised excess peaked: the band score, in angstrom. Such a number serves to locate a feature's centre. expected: 5652.05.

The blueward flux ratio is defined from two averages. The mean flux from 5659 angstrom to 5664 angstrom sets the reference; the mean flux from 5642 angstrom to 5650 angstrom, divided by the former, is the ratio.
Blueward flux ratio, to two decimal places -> 0.99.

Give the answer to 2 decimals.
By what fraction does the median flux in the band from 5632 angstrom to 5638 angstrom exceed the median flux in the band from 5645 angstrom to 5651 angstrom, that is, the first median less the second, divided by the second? 0.02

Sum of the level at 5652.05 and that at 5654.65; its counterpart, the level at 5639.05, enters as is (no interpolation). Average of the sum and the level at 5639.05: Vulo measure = 34.7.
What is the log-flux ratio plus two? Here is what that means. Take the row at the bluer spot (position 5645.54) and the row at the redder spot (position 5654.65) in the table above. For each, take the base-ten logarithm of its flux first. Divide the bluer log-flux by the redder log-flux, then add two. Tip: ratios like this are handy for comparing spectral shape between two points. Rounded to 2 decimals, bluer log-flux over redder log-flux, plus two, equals 3.01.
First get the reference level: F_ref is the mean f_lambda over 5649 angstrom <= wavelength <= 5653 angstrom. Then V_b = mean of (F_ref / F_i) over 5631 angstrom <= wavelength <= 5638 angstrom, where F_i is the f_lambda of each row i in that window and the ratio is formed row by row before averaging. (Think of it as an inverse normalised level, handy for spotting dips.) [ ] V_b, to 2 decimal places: 1.02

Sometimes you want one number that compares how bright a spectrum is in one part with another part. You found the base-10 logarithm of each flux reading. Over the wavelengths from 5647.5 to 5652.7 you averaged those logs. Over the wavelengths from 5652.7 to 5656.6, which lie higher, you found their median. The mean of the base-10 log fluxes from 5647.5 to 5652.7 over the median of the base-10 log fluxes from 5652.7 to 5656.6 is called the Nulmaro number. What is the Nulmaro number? 1.02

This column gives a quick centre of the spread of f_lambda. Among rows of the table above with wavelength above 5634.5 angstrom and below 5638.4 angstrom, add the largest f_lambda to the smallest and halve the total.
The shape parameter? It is 22.67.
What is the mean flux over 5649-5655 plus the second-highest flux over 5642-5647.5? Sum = 45.8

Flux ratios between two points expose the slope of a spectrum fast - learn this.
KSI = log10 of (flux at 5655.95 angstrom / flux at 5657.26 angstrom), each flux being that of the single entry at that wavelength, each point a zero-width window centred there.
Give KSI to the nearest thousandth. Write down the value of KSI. -0.002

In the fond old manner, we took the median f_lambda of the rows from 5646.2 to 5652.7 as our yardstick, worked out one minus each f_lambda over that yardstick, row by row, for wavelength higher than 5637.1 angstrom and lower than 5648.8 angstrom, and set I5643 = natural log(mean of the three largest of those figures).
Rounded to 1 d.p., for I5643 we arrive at -3.7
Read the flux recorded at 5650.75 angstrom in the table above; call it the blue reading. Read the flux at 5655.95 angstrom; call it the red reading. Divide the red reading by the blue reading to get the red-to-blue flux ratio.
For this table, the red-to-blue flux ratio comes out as 0.93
